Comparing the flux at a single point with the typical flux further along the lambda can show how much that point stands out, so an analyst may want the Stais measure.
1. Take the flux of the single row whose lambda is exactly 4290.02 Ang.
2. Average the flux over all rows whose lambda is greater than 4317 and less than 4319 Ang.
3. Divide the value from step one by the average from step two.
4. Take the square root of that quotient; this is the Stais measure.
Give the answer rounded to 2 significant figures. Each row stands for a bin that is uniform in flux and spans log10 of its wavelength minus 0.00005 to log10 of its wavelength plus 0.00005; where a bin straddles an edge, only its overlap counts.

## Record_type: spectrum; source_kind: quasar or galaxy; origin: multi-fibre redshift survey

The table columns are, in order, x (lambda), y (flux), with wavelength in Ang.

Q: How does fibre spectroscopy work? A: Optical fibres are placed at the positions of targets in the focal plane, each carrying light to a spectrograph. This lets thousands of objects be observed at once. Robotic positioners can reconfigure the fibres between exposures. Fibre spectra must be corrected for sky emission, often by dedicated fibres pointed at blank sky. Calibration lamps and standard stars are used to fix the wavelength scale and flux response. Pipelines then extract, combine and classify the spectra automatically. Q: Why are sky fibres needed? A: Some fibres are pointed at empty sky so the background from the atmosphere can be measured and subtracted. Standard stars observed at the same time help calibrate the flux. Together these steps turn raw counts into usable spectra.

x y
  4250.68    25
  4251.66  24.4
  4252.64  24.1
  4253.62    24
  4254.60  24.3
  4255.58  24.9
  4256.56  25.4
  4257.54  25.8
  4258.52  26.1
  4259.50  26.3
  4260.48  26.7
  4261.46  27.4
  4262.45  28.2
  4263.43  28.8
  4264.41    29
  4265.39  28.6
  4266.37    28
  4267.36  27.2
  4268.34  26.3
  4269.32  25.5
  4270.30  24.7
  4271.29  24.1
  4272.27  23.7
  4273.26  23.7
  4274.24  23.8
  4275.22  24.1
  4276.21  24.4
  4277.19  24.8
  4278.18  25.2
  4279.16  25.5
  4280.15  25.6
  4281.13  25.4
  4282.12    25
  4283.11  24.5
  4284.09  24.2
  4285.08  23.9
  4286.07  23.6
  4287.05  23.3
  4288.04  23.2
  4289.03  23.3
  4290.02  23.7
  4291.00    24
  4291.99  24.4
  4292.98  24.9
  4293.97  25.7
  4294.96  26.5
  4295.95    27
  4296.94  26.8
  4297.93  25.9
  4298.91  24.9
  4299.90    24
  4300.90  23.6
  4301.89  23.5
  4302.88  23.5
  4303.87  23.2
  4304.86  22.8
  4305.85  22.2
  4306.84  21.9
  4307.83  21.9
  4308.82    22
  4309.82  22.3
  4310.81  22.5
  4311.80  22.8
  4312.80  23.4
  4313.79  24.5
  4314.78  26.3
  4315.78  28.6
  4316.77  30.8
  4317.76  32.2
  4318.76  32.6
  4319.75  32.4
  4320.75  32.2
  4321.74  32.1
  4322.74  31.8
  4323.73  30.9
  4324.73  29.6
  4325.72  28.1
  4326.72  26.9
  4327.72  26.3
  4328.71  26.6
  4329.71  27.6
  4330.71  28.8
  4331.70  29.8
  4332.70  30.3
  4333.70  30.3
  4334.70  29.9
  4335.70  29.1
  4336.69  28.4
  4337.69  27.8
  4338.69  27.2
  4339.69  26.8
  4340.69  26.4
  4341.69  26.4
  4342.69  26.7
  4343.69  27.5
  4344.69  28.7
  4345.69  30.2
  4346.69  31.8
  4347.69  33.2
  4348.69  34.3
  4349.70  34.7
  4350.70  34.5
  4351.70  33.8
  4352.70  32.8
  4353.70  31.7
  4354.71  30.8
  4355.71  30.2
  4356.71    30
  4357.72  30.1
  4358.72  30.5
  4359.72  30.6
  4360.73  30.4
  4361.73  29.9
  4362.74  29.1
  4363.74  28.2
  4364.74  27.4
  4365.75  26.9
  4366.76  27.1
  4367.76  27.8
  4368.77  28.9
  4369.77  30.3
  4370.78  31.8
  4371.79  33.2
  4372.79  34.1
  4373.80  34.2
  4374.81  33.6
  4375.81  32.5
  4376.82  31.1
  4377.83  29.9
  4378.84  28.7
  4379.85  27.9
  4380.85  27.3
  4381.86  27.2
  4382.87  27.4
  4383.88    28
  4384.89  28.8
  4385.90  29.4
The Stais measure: 0.86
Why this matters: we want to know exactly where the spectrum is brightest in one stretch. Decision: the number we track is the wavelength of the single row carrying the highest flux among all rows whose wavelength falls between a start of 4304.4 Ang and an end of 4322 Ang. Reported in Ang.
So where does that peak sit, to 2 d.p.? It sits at 4318.76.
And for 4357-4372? 4371.79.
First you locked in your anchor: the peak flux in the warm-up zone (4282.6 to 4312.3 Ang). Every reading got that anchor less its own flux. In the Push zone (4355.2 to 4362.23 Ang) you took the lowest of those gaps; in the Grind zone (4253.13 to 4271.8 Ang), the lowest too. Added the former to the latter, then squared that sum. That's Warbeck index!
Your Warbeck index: 31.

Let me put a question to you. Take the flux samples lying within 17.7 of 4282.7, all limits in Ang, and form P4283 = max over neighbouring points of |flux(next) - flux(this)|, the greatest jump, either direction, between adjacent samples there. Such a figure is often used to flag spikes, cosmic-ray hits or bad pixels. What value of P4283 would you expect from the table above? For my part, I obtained 1.00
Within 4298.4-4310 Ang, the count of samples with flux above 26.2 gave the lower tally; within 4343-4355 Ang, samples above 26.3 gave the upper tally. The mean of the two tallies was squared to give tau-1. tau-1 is 36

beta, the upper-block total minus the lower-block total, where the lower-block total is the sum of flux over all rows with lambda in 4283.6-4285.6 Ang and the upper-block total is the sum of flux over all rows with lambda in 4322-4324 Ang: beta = 15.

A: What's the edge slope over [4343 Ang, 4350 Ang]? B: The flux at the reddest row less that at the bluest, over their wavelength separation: 1.2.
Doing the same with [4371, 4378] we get -0.5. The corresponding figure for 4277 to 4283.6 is -0.1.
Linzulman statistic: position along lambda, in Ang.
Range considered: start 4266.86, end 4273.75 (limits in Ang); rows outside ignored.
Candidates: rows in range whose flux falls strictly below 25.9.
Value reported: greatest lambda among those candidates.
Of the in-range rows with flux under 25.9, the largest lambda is 4273.26 Ang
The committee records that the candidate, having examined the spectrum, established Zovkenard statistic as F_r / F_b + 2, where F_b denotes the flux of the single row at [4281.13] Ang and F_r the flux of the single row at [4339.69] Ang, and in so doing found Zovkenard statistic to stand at 3.06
